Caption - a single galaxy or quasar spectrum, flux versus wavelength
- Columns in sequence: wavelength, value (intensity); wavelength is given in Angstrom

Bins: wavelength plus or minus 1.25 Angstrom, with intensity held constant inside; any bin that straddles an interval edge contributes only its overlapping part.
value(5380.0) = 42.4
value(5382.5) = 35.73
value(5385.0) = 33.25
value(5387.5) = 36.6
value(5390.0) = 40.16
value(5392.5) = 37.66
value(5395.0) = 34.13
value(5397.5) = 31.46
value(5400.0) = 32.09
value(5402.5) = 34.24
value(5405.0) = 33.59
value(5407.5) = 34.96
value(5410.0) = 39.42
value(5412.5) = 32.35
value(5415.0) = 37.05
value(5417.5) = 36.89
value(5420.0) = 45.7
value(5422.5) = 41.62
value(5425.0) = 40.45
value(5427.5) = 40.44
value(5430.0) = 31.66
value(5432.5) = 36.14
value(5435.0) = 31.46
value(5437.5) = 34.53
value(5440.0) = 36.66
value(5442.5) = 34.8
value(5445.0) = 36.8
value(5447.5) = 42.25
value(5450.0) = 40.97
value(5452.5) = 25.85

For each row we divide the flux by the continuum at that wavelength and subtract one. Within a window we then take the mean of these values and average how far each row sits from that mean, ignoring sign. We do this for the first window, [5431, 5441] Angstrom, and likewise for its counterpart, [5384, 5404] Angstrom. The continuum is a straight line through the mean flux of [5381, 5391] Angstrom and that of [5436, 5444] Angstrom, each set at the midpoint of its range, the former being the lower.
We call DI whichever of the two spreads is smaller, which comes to 0.048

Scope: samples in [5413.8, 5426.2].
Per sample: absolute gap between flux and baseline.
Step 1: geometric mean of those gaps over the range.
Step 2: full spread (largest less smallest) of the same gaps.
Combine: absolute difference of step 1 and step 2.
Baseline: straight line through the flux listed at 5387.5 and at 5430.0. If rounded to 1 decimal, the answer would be 2.6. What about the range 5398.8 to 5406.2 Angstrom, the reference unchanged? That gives 1.2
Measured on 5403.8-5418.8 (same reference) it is 2.7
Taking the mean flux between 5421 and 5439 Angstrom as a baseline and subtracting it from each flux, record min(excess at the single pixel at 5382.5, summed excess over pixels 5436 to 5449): -1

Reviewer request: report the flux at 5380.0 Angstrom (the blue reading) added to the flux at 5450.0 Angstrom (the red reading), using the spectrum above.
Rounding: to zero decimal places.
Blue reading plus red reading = 83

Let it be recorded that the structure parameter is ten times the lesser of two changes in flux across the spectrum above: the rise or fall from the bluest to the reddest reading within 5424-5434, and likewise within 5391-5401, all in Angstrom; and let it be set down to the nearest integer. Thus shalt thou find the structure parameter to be -56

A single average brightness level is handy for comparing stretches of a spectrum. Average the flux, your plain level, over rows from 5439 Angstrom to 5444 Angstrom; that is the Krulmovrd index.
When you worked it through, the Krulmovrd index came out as 35.7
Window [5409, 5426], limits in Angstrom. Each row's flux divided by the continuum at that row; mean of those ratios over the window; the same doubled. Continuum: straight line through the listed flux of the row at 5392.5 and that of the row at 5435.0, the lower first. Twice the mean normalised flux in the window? 2.30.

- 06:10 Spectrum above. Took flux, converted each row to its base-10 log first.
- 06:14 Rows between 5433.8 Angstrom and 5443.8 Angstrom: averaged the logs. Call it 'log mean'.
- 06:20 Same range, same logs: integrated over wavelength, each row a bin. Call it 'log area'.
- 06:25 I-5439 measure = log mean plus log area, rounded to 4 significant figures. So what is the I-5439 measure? 16.89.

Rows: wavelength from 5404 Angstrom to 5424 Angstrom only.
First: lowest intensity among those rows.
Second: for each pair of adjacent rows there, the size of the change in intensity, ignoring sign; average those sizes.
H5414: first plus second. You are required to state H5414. 36.7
